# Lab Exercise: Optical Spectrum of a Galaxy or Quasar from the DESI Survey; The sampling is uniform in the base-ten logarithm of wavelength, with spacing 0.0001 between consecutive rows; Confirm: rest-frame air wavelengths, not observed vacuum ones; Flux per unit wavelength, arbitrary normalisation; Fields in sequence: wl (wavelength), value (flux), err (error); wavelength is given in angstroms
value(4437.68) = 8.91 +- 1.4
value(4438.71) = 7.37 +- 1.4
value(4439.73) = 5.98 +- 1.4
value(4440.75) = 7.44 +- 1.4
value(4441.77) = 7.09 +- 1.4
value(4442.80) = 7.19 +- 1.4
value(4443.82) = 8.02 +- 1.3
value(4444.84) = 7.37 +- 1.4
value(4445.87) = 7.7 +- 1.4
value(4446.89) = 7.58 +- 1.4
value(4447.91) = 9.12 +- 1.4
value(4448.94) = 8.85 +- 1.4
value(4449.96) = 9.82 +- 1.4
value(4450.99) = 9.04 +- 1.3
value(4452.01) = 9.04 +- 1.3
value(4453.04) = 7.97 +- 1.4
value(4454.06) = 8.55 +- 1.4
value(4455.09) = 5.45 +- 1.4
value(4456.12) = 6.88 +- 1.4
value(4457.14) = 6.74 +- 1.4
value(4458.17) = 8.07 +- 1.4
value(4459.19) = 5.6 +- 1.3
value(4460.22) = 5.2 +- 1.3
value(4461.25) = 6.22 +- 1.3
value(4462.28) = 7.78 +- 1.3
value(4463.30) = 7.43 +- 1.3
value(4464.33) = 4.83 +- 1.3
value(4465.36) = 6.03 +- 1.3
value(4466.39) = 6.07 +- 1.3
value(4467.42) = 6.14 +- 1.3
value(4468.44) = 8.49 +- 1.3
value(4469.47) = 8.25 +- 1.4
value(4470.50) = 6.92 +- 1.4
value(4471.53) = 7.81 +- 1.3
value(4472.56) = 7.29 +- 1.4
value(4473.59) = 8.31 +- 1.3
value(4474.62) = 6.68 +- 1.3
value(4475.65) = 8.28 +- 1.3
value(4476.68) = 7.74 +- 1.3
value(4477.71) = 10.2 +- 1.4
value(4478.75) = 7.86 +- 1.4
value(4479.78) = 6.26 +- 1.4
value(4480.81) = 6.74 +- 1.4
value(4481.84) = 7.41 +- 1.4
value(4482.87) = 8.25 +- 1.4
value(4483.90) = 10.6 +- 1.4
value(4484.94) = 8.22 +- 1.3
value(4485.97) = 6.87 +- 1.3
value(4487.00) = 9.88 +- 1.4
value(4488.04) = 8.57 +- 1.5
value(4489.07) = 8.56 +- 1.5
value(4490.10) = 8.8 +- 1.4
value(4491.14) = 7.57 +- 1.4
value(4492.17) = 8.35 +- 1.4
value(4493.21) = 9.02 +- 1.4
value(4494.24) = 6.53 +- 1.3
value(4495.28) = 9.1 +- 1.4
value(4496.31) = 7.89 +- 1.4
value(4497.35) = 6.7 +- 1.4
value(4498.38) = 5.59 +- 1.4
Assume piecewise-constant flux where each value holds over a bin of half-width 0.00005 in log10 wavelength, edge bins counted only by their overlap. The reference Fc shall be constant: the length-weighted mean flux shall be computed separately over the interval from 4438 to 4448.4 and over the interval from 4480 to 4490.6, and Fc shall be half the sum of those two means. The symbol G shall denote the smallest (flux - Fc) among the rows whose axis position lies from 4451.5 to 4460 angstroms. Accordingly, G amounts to -2.5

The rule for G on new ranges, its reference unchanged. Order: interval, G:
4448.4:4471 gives -3.1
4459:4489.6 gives -3.1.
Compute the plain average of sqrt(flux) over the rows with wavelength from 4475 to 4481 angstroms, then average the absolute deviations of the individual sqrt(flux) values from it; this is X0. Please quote 0.17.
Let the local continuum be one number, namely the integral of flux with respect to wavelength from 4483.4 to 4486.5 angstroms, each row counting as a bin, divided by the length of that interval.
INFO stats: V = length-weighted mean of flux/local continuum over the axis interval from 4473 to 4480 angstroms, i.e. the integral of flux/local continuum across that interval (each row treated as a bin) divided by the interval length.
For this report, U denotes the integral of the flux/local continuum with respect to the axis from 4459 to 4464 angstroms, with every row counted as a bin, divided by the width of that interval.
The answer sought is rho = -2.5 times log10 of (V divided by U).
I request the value -0.23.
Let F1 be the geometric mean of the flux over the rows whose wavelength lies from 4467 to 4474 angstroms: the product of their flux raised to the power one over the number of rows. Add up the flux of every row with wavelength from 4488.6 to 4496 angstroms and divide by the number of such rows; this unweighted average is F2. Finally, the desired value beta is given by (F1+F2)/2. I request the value 7.92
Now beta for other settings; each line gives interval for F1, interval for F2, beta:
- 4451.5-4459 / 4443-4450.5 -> 7.89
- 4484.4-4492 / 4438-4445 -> 7.76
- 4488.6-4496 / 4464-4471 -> 7.45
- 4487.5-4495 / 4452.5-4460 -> 7.60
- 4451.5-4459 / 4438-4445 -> 7.32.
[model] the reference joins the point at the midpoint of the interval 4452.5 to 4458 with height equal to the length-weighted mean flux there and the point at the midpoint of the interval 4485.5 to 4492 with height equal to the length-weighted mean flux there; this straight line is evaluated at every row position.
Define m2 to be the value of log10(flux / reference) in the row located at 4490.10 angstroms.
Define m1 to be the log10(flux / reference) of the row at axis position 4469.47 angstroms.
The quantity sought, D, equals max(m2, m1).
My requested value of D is 0.030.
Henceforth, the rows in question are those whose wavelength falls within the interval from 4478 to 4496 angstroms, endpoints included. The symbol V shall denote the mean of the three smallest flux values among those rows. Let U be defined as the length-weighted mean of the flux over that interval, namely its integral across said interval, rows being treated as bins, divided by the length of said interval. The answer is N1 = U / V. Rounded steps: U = 8.17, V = 6.51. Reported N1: 1.26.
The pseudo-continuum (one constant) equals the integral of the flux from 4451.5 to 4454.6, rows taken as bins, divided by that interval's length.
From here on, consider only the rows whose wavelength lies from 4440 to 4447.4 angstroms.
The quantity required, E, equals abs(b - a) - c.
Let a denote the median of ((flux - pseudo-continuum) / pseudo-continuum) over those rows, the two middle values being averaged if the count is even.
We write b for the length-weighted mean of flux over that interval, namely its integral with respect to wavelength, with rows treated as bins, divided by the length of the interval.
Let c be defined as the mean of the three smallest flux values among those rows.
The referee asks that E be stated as 0.3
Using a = -0.12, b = 7.4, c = 7.2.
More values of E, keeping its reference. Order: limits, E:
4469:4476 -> 0.7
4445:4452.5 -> 0.6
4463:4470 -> 1.4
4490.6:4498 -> 1.0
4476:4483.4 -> 1.1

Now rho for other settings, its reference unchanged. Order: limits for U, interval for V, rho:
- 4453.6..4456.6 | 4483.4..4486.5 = -0.23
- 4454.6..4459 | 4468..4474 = -0.17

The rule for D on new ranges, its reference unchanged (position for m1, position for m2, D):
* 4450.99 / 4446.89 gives 0.110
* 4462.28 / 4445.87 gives 0.051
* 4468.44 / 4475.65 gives 0.045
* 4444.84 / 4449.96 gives 0.148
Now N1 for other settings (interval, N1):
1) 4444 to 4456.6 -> 1.24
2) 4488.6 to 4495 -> 1.09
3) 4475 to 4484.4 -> 1.19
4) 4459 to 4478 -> 1.36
